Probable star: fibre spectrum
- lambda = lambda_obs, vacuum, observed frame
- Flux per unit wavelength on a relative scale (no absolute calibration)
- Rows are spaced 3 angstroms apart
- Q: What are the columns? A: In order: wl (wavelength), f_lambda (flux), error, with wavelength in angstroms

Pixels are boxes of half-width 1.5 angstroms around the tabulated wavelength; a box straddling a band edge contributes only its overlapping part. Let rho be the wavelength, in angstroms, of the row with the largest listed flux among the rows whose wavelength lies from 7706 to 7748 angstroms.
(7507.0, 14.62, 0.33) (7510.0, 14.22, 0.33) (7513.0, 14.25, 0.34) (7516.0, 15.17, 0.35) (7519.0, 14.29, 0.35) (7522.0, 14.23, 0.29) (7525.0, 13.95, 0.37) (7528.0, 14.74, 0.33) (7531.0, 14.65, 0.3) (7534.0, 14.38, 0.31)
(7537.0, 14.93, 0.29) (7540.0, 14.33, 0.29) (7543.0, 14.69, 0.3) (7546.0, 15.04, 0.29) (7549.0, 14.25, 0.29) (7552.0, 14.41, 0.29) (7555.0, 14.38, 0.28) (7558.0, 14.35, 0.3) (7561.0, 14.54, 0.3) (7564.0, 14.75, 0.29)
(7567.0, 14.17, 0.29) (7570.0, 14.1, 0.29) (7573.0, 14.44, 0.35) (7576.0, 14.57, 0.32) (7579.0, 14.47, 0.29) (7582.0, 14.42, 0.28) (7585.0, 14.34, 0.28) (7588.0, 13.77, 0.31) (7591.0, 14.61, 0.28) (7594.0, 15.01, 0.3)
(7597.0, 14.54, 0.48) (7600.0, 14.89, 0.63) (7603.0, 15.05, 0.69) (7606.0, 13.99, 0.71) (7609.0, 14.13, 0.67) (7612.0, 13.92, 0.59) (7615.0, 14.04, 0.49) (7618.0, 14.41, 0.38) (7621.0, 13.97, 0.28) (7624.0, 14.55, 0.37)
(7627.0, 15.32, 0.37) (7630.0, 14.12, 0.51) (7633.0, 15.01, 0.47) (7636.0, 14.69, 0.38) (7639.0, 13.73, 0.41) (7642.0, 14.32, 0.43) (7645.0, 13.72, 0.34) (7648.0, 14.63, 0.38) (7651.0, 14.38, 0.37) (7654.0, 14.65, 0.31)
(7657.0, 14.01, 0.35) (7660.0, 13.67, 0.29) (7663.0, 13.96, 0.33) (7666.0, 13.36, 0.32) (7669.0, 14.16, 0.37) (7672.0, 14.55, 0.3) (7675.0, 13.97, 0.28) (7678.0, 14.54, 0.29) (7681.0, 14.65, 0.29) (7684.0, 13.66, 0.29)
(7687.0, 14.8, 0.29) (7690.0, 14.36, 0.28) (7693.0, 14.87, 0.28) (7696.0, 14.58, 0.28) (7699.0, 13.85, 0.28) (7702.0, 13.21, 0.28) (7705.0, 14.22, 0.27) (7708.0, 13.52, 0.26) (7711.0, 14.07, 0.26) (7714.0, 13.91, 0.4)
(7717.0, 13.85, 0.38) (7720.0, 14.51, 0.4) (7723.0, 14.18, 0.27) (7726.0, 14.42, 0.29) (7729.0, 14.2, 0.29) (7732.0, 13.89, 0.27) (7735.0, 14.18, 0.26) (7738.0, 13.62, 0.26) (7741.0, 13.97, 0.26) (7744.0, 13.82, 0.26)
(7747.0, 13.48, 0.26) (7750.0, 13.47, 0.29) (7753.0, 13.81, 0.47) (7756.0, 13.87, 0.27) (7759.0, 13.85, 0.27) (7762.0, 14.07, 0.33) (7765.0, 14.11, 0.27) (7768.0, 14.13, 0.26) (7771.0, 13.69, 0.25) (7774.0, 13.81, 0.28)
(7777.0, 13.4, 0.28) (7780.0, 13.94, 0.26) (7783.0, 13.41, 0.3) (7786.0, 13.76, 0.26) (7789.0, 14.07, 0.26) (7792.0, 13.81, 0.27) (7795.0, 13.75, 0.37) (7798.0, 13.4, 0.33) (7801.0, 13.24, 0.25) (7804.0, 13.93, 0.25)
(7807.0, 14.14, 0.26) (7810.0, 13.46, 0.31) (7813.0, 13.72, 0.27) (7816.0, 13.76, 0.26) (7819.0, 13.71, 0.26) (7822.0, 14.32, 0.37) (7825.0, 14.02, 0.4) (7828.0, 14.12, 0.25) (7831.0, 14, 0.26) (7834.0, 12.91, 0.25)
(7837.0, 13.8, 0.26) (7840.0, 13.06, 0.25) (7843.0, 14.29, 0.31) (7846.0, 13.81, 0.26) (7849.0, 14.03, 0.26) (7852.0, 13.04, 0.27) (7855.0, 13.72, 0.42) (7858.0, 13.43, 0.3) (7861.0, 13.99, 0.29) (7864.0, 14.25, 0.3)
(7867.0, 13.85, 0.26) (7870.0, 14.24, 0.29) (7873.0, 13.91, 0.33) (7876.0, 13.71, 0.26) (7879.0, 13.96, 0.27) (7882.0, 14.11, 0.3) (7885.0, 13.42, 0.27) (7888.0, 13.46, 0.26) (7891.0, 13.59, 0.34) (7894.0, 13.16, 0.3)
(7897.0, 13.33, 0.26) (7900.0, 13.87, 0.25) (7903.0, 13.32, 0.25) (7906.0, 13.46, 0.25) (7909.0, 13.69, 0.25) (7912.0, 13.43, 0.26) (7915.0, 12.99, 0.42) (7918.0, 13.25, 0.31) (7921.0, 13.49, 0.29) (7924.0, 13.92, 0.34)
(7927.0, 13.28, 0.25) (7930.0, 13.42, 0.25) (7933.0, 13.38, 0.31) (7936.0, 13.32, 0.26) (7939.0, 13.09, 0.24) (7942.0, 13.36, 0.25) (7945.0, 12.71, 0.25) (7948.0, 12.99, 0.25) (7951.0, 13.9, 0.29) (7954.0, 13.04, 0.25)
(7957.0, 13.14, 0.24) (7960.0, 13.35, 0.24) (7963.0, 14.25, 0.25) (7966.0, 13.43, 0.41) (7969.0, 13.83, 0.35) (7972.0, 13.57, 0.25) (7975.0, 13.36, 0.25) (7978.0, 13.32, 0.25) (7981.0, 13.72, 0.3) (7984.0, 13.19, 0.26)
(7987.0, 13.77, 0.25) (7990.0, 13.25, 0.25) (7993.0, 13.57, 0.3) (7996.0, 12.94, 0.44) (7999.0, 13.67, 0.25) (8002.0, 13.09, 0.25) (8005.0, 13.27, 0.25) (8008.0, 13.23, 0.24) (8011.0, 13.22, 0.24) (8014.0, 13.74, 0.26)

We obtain 7720.0 angstroms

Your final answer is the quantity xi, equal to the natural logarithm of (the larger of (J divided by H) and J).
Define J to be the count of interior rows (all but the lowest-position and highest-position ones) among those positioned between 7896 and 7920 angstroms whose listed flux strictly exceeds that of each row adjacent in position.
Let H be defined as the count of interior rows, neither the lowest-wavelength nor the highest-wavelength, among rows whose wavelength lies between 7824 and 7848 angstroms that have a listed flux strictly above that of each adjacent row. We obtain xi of 0.7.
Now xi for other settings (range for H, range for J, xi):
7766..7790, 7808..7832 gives 1.1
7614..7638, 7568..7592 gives 0.0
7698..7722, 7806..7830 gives 0.7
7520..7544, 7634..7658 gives 1.1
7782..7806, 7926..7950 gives 0.7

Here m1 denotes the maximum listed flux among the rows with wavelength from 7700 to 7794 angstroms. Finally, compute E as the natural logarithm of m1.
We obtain 2.675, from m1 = 14.51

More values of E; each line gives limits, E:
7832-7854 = 2.660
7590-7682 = 2.729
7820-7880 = 2.662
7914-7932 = 2.633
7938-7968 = 2.657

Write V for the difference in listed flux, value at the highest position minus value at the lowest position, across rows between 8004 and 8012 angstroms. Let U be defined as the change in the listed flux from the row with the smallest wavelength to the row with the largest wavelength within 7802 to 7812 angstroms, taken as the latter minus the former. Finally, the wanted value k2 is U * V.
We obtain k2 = 0.02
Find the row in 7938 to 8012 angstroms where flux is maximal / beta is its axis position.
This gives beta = 7963.0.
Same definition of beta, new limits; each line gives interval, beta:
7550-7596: 7594.0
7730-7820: 7735.0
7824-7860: 7843.0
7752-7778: 7768.0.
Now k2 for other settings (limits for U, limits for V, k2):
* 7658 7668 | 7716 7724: -0.10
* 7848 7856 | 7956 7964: -0.34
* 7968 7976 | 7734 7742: 0.10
